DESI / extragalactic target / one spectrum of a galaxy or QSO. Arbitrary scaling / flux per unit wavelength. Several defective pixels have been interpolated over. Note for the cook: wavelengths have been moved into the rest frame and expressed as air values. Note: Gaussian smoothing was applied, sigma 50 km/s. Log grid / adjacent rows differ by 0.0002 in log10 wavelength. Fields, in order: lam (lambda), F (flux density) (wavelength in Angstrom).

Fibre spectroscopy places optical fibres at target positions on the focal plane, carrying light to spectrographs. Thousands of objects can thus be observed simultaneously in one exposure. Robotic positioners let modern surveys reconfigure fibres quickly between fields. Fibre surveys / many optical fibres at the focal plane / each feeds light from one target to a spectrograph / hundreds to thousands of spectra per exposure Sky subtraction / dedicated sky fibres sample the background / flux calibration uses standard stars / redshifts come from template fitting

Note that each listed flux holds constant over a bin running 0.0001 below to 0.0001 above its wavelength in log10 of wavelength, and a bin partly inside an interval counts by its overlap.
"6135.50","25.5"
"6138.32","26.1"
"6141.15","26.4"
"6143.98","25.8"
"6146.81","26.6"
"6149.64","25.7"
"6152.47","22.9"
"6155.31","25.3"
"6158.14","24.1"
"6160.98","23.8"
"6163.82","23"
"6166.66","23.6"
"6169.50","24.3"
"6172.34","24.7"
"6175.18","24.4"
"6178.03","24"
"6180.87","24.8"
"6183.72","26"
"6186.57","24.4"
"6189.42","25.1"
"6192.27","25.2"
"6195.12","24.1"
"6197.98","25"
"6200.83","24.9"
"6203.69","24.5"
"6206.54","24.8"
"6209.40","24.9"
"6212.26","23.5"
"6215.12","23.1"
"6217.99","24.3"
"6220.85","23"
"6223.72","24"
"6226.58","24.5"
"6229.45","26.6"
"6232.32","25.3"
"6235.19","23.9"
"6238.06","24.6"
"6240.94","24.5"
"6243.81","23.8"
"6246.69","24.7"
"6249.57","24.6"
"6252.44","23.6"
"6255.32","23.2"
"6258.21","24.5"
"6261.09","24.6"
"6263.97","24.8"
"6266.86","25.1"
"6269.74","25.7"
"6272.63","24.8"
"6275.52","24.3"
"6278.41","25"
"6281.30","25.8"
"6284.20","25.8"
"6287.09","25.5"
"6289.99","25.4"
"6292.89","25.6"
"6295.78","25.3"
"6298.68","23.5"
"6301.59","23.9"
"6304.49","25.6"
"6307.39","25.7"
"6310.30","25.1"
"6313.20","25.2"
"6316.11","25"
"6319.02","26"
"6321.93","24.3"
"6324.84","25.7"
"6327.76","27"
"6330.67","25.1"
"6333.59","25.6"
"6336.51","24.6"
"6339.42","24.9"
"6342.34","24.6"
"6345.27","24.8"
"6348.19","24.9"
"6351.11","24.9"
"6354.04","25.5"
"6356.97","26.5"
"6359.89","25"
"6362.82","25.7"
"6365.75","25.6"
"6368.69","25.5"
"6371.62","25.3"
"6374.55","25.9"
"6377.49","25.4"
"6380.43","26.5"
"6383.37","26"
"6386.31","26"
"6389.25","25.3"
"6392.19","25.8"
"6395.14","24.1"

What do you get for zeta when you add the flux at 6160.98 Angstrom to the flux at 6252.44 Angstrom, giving 47.4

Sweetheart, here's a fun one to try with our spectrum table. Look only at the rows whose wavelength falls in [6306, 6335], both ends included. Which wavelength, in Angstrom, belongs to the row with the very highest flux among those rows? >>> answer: 6327.76 Angstrom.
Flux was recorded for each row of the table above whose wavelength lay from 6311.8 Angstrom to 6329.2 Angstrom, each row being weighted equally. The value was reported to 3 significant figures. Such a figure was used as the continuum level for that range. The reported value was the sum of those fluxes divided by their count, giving 25.5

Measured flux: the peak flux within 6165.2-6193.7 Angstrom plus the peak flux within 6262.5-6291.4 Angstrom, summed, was 51.8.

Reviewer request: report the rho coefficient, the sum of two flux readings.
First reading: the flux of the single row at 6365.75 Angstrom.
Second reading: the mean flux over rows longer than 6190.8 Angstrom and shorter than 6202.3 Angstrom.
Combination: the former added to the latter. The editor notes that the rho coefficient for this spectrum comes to 50.4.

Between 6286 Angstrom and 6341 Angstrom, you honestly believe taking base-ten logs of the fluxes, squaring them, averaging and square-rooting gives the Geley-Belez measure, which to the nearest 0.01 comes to 1.40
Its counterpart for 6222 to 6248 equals 1.39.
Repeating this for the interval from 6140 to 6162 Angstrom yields 1.40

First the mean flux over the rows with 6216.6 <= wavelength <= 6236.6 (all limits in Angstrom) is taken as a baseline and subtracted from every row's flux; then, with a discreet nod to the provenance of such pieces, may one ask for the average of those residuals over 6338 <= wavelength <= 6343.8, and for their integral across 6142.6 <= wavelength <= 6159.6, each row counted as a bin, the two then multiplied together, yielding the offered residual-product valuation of 2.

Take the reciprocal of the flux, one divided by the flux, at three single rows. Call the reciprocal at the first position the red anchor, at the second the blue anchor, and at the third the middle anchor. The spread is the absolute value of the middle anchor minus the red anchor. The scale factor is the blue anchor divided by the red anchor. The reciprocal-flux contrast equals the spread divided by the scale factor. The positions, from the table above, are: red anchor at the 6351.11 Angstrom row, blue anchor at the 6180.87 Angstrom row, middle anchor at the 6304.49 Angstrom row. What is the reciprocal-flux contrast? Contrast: 0.0011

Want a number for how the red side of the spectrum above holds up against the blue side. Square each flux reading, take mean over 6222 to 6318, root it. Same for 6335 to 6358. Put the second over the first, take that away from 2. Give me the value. 0.99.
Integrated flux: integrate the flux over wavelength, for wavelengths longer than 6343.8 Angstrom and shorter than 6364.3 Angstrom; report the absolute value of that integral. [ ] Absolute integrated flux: 519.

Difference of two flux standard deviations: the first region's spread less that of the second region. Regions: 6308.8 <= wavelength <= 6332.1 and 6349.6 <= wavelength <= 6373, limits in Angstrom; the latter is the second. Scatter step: 0.3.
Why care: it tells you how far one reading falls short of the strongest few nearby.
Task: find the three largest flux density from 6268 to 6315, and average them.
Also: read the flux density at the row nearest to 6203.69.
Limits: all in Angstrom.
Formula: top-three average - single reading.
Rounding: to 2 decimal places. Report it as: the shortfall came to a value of 1.27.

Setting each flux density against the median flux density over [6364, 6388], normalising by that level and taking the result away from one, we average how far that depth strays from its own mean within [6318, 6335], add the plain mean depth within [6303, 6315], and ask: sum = 0.038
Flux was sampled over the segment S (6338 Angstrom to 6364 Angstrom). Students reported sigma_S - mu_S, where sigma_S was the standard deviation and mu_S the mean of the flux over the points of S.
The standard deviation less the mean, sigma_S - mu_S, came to -24.6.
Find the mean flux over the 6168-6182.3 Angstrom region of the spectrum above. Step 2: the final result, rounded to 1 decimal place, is 24.4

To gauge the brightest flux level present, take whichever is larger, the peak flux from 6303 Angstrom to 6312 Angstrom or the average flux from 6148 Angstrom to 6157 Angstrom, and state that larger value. 25.7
